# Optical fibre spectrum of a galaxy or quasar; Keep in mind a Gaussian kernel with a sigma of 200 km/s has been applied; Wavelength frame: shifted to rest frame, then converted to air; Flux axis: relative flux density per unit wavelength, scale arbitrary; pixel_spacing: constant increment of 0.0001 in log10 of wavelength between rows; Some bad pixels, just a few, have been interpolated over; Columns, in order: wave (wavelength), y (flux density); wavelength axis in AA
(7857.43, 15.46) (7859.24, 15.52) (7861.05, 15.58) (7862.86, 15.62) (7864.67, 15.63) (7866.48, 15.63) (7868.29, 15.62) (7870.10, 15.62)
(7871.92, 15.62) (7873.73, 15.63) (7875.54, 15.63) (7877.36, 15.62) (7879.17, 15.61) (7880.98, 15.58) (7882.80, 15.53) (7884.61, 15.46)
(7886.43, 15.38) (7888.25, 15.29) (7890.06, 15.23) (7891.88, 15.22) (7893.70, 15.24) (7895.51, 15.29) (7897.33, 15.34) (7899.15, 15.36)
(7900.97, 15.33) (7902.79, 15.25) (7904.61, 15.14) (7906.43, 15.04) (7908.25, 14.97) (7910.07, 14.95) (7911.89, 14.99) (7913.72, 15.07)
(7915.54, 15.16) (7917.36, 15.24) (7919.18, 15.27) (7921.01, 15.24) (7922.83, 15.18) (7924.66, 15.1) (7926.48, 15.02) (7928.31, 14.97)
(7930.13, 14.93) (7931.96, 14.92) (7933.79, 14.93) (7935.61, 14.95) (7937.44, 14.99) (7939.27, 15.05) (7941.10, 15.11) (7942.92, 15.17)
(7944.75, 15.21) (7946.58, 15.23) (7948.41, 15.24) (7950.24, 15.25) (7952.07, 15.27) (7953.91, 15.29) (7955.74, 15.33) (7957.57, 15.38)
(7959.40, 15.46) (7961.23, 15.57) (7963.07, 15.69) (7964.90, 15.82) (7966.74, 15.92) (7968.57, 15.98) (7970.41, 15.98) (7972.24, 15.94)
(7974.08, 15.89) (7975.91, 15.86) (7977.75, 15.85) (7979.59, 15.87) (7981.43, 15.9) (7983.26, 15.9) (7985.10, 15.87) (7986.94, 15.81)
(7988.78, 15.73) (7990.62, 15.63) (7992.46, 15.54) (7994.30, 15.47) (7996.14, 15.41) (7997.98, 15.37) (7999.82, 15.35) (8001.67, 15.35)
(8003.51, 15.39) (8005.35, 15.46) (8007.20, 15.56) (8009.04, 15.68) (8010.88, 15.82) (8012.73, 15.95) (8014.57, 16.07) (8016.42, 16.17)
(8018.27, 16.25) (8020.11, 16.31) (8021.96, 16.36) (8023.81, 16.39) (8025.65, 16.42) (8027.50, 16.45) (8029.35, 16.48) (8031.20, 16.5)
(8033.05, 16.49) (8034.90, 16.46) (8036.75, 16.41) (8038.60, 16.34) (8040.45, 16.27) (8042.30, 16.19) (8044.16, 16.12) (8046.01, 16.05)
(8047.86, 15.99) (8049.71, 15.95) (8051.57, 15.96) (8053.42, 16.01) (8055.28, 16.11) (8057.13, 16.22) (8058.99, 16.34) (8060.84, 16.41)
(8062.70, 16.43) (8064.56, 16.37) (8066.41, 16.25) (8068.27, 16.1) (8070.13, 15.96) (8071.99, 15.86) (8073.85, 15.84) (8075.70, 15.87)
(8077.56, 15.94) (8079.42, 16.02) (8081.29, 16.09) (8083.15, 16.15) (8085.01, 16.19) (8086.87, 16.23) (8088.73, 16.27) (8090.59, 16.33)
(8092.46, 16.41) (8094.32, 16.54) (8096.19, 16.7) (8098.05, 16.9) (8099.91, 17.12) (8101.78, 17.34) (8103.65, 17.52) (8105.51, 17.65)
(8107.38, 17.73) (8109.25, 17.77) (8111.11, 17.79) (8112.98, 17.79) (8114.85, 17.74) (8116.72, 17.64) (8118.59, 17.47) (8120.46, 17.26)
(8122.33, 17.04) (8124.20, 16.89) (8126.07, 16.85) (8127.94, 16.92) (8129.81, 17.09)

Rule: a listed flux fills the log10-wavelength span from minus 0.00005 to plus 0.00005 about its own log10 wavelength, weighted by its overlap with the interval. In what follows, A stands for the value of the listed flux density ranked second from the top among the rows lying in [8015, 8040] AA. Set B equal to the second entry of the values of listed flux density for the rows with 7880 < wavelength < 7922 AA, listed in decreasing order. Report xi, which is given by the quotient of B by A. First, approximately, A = 16.49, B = 15.53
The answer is 0.94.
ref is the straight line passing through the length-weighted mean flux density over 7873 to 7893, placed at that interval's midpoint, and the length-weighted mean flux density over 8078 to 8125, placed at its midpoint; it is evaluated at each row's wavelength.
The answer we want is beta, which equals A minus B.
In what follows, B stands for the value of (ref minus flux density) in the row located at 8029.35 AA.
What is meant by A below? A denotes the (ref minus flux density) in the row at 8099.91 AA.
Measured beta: -0.15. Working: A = -0.16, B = 0.0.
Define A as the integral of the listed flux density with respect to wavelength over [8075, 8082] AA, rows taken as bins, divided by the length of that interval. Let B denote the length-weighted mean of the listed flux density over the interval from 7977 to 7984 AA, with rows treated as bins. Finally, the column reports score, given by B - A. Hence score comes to -0.1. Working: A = 15.96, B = 15.9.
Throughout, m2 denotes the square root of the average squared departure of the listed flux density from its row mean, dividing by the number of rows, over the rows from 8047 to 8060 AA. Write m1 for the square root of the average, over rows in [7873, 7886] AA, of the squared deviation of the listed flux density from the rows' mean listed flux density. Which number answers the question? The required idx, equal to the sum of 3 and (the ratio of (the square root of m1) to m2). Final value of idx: 4.8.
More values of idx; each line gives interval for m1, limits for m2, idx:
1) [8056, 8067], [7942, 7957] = 9.1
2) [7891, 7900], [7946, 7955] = 13.8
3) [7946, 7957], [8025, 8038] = 8.8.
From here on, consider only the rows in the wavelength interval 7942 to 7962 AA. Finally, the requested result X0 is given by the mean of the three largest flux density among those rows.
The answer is 15.5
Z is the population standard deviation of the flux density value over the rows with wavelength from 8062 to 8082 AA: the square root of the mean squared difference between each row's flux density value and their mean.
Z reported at 0.20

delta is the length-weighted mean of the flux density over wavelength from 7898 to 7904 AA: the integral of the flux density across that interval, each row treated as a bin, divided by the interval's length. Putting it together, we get 15.3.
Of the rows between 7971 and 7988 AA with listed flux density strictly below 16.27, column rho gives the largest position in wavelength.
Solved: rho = 7986.94 AA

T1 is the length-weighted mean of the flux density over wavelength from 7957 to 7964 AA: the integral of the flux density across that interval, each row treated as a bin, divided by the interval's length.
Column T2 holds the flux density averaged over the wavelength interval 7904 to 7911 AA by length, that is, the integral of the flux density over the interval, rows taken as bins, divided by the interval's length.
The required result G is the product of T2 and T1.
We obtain 234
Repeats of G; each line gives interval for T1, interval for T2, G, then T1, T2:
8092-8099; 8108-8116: 296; 16.7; 17.8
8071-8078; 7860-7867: 248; 15.9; 15.6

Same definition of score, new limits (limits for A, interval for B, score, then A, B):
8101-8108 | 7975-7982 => -1.7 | 17.55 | 15.8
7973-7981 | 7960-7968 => -0.1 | 15.86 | 15.7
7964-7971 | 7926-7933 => -1.0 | 15.91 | 14.9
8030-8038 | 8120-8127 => 0.5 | 16.46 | 17.0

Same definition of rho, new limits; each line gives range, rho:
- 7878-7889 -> 7888.25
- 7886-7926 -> 7924.66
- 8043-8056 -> 8055.28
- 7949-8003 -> 8001.67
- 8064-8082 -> 8081.29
